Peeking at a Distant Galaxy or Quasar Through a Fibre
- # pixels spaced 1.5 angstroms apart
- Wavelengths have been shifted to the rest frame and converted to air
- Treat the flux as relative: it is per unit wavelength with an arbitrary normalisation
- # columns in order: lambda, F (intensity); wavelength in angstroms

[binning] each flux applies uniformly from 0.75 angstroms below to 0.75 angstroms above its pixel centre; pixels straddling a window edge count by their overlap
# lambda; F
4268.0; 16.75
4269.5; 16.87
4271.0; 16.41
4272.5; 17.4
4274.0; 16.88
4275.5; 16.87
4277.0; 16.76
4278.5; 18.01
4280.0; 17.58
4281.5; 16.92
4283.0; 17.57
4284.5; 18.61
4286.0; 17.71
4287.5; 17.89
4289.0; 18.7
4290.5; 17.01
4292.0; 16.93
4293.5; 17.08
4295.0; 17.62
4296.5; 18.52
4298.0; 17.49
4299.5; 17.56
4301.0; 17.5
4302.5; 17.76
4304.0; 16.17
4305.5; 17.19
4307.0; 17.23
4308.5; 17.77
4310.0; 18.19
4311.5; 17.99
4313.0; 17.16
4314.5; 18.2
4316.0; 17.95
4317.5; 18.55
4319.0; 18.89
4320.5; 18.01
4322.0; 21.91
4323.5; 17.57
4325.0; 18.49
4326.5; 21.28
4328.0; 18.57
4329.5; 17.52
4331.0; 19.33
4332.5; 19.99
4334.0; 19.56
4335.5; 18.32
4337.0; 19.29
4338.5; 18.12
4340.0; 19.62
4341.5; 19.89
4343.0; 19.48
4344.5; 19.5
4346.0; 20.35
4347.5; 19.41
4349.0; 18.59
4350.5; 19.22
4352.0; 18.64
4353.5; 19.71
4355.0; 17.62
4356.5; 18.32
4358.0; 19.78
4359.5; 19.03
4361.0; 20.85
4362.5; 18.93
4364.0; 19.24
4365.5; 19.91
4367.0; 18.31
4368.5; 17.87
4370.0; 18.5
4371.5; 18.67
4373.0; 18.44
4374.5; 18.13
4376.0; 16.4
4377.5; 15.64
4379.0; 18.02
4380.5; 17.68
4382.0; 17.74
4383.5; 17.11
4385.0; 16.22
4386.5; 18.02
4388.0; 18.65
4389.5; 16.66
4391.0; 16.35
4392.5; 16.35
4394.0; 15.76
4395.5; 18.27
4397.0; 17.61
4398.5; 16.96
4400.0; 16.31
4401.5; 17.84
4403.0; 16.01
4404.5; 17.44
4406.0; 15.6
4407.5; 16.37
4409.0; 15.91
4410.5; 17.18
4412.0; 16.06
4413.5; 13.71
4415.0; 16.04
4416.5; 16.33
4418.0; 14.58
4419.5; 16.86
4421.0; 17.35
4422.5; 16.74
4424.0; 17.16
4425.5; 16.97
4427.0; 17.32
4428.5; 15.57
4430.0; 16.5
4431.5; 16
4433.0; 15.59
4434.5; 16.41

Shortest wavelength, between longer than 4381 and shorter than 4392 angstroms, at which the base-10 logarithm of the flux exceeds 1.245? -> 4382.0 angstroms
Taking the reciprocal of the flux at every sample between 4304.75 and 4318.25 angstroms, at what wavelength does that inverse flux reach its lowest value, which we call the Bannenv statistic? 4317.5 angstroms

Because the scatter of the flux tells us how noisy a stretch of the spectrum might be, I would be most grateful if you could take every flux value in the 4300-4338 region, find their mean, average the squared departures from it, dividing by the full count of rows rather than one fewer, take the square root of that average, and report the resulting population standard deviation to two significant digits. 1.3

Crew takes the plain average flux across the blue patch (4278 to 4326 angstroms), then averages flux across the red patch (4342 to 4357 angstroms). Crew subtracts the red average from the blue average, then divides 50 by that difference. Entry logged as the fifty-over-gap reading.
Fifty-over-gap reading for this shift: -41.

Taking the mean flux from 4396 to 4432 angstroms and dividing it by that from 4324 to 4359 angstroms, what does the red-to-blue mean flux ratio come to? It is 0.86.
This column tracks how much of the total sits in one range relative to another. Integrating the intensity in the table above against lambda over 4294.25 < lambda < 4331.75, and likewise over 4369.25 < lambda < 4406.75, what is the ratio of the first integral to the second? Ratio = 1.06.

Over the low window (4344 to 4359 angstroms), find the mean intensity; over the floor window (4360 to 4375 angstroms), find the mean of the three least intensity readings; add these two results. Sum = 37.2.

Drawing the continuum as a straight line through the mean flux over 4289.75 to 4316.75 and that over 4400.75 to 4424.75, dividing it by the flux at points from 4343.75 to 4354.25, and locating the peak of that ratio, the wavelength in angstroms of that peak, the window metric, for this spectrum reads 4349.0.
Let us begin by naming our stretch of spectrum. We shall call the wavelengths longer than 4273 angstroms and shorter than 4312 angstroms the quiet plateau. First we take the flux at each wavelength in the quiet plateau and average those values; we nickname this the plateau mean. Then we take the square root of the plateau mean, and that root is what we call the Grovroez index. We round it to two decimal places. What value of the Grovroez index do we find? 4.19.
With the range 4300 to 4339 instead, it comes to 4.29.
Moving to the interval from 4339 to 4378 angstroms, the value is 4.34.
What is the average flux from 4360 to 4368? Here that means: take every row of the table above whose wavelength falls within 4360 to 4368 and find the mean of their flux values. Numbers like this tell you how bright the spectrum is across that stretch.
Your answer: 19.4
